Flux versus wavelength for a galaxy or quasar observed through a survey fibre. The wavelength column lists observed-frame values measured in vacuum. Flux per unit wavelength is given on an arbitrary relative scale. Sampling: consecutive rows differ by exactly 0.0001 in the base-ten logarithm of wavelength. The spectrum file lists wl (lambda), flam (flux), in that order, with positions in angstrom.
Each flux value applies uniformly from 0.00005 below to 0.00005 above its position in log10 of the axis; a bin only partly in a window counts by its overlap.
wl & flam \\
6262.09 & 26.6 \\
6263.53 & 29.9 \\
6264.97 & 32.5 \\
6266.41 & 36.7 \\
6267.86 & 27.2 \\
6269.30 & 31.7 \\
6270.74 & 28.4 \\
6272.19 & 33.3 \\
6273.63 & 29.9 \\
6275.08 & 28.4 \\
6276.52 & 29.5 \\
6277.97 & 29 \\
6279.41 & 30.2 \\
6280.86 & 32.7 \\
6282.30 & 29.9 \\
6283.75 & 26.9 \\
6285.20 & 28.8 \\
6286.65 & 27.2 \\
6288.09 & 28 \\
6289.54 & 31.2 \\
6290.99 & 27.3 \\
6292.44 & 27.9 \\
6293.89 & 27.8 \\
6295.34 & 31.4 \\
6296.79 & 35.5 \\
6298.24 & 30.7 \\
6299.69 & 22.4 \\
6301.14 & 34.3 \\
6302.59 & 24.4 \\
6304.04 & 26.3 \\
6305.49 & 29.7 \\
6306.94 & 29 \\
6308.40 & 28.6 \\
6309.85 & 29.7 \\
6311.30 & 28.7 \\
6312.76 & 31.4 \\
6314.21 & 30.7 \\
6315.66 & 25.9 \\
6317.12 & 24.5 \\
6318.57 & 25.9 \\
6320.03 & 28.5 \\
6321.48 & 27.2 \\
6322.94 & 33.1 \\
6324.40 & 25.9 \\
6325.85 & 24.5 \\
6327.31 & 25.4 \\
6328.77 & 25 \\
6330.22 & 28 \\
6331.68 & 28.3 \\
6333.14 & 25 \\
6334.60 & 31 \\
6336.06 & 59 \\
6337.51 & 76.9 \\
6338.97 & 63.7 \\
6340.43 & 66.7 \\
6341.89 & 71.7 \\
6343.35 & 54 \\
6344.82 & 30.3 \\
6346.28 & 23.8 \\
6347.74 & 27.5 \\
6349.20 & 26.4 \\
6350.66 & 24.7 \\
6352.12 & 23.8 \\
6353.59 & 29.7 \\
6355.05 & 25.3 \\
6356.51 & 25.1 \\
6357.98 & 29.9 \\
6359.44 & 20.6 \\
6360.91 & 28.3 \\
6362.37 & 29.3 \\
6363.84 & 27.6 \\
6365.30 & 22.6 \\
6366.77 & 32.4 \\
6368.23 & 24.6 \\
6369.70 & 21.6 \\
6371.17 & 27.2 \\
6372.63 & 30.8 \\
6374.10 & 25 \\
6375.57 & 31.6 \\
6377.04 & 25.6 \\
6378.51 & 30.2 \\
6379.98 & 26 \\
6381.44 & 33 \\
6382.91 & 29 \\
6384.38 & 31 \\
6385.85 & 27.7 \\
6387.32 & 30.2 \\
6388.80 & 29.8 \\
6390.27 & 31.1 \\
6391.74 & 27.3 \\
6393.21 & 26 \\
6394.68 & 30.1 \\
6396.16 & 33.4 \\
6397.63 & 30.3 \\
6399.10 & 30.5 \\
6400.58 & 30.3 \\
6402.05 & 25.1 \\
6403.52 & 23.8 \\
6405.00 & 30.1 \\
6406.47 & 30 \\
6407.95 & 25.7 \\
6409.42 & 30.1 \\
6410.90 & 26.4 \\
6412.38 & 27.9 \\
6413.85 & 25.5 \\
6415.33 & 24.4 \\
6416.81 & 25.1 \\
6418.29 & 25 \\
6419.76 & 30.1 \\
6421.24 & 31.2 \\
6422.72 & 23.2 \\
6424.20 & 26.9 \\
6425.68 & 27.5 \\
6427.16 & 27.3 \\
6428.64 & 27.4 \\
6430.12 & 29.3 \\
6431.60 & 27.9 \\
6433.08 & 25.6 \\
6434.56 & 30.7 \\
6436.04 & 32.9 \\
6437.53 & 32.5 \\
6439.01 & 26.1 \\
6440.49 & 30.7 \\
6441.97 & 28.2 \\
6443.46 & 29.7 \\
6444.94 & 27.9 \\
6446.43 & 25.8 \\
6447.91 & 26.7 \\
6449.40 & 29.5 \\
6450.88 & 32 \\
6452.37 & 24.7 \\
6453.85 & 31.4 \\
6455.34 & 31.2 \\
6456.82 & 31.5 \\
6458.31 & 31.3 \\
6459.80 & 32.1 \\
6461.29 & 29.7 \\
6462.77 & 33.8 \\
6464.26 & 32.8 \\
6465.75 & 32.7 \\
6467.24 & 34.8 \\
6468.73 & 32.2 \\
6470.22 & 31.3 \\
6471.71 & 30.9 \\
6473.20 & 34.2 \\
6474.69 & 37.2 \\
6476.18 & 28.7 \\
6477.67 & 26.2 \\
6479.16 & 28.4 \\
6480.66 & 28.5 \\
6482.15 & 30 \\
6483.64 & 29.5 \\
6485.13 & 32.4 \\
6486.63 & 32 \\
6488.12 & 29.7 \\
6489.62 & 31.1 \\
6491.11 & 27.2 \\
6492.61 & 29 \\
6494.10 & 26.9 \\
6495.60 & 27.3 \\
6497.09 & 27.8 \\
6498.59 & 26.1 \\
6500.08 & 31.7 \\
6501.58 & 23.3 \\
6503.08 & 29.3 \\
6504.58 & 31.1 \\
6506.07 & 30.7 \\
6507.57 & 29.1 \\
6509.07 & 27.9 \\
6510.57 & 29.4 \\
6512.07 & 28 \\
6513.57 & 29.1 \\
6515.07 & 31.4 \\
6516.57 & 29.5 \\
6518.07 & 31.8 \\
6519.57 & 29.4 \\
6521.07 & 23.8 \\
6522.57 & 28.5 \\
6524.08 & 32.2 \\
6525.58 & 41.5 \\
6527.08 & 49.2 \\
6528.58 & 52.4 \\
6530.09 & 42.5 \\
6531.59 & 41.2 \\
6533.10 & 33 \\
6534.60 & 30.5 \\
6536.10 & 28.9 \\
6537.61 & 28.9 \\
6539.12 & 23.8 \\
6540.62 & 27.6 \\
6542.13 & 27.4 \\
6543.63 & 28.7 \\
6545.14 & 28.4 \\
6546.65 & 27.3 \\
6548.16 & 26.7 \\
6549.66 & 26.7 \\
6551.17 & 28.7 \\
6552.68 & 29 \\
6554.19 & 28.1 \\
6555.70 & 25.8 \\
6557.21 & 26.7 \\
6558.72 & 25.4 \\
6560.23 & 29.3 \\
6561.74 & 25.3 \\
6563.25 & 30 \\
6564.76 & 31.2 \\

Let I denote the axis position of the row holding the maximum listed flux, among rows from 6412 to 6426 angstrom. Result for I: 6421.24 angstrom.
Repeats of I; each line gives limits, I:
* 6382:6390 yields 6384.38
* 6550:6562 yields 6560.23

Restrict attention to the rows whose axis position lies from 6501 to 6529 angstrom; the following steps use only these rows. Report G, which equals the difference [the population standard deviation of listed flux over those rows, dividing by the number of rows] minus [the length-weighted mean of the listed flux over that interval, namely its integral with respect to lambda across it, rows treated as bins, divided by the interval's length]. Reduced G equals -24.4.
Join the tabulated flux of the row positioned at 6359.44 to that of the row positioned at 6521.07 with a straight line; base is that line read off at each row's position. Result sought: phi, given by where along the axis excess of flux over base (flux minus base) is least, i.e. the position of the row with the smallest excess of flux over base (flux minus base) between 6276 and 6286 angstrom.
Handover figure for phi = 6283.75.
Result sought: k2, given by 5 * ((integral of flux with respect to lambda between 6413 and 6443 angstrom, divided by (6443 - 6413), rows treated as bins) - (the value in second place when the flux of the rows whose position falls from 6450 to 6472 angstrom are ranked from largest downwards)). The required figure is -30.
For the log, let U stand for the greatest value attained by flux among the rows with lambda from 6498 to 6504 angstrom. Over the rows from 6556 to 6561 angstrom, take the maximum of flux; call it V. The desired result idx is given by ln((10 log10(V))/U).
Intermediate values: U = 31.7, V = 29.3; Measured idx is -0.771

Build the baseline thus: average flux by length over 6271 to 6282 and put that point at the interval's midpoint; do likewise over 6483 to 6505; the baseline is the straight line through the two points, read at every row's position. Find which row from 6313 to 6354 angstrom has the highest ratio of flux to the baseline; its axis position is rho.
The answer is 6337.51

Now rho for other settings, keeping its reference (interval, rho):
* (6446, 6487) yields 6474.69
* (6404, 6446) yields 6436.04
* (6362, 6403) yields 6396.16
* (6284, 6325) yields 6296.79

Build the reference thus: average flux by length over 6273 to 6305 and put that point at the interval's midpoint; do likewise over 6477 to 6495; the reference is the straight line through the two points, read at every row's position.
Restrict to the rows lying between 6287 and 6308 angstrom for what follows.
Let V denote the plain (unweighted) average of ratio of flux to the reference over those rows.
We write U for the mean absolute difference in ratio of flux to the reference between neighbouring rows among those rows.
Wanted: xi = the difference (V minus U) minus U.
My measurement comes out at 0.70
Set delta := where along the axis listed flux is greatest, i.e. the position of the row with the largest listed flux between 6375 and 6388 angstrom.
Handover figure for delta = 6381.44 angstrom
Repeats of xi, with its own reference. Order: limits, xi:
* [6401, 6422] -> 0.76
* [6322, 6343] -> 0.96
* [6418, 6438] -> 0.80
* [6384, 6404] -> 0.84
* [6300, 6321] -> 0.81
